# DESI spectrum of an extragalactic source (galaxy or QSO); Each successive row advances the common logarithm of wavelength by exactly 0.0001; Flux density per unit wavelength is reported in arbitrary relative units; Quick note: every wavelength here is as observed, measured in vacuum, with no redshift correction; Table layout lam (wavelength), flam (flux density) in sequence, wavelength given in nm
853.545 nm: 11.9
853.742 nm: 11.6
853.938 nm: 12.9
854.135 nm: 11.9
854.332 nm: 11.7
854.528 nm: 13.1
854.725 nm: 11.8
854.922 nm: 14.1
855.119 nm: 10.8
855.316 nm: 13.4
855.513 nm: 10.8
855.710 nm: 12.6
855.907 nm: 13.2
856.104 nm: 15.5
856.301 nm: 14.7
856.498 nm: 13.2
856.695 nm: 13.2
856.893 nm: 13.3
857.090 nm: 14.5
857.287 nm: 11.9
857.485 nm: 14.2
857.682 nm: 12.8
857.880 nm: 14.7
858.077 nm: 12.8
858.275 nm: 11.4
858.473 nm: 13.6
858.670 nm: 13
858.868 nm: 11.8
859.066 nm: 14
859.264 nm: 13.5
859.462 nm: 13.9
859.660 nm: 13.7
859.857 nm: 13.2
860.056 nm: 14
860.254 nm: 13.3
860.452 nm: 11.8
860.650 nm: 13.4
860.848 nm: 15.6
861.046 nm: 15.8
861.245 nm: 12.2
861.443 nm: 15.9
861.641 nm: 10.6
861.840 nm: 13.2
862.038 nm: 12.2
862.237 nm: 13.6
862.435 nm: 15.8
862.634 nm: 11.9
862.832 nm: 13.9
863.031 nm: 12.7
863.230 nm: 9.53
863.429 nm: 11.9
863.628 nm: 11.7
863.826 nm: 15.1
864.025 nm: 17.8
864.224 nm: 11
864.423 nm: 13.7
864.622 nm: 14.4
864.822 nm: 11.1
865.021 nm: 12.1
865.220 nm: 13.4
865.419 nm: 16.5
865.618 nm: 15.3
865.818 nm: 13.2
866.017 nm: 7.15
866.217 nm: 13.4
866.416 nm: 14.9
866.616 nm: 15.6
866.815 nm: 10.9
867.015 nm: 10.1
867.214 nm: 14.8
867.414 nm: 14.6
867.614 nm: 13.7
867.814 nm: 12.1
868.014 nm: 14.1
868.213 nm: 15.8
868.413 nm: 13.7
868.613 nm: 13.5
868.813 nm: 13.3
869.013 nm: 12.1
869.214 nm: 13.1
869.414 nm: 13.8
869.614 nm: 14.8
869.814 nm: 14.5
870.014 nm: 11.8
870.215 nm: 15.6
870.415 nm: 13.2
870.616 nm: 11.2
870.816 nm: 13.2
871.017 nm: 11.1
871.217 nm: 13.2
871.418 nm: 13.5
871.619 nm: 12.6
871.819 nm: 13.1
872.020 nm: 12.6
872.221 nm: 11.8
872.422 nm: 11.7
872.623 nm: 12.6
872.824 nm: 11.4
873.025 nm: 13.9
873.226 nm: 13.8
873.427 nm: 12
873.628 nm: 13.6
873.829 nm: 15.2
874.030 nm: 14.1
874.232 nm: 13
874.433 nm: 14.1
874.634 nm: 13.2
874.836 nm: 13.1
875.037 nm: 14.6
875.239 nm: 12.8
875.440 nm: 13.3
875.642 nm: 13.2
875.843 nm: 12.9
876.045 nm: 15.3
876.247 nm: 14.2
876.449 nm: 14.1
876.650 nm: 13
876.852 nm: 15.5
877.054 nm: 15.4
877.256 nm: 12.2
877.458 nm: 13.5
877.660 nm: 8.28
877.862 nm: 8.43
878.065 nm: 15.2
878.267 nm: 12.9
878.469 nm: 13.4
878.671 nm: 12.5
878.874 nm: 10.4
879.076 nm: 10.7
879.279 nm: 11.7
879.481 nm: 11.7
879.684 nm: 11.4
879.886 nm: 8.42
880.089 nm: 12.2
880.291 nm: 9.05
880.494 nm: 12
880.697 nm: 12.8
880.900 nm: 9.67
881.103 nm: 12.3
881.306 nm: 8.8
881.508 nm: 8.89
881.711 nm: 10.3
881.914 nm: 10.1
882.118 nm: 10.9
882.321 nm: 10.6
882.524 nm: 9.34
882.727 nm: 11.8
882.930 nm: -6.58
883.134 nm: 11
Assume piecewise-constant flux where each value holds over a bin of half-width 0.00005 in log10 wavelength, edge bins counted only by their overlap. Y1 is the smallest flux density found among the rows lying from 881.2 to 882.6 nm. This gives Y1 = 8.8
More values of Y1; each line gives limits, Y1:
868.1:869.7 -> 12.1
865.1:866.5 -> 7.15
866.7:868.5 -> 10.1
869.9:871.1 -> 11.1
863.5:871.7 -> 7.15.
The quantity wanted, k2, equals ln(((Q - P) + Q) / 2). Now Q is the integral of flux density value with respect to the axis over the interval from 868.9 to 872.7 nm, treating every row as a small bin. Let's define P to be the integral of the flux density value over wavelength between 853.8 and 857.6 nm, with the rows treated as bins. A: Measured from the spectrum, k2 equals 3.20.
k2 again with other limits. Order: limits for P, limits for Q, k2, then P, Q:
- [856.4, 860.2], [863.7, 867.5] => 3.25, 50.5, 51.0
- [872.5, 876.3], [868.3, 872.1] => 3.20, 51.2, 50.0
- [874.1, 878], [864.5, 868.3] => 3.21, 51.4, 50.6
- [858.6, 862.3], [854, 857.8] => 3.20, 49.6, 49.4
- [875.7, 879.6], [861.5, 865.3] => 3.20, 49.5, 49.2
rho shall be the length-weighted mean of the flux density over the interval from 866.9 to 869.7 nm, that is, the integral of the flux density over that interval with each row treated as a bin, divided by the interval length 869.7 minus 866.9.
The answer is 13.5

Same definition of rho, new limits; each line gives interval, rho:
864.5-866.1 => 13.0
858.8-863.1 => 13.5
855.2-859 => 13.2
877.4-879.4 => 11.7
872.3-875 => 13.2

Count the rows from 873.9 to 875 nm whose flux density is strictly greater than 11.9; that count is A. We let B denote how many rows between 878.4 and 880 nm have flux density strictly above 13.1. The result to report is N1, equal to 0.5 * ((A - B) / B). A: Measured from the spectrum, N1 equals 2.0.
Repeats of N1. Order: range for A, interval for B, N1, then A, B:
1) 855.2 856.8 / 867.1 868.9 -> -0.1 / 7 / 8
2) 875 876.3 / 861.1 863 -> 0.2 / 7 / 5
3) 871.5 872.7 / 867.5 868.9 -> -0.2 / 4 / 6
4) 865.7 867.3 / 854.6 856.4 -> 0.0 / 5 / 5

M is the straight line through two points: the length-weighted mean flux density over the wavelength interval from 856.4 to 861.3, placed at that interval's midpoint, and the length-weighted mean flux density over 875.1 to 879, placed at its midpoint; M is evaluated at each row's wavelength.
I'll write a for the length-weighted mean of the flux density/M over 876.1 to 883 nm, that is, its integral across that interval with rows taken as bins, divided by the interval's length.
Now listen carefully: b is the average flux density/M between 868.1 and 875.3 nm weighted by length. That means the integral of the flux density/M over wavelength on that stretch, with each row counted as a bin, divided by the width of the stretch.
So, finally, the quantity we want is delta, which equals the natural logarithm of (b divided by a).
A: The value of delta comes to 0.16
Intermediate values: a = 0.86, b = 1.01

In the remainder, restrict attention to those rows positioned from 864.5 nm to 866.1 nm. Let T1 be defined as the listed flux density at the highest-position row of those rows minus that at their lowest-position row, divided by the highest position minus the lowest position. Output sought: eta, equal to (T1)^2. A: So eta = 27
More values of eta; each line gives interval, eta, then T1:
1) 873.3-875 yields 1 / 1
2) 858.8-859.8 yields 6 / 2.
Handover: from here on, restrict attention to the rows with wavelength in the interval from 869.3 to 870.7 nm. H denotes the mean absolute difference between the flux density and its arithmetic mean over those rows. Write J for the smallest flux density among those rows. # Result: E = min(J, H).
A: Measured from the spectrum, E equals 1.3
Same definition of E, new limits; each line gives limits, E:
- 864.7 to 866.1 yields 2.2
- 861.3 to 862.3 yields 1.4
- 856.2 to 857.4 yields 0.8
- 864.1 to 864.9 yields 1.5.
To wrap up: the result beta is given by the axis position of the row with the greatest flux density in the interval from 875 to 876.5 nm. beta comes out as 876.045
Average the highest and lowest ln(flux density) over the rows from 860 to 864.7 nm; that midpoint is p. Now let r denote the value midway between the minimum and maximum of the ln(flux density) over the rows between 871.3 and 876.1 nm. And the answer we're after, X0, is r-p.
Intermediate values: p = 2.567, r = 2.58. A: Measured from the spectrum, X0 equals 0.01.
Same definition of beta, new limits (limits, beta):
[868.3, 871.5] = 870.215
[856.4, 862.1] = 861.443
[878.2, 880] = 878.469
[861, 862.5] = 861.443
